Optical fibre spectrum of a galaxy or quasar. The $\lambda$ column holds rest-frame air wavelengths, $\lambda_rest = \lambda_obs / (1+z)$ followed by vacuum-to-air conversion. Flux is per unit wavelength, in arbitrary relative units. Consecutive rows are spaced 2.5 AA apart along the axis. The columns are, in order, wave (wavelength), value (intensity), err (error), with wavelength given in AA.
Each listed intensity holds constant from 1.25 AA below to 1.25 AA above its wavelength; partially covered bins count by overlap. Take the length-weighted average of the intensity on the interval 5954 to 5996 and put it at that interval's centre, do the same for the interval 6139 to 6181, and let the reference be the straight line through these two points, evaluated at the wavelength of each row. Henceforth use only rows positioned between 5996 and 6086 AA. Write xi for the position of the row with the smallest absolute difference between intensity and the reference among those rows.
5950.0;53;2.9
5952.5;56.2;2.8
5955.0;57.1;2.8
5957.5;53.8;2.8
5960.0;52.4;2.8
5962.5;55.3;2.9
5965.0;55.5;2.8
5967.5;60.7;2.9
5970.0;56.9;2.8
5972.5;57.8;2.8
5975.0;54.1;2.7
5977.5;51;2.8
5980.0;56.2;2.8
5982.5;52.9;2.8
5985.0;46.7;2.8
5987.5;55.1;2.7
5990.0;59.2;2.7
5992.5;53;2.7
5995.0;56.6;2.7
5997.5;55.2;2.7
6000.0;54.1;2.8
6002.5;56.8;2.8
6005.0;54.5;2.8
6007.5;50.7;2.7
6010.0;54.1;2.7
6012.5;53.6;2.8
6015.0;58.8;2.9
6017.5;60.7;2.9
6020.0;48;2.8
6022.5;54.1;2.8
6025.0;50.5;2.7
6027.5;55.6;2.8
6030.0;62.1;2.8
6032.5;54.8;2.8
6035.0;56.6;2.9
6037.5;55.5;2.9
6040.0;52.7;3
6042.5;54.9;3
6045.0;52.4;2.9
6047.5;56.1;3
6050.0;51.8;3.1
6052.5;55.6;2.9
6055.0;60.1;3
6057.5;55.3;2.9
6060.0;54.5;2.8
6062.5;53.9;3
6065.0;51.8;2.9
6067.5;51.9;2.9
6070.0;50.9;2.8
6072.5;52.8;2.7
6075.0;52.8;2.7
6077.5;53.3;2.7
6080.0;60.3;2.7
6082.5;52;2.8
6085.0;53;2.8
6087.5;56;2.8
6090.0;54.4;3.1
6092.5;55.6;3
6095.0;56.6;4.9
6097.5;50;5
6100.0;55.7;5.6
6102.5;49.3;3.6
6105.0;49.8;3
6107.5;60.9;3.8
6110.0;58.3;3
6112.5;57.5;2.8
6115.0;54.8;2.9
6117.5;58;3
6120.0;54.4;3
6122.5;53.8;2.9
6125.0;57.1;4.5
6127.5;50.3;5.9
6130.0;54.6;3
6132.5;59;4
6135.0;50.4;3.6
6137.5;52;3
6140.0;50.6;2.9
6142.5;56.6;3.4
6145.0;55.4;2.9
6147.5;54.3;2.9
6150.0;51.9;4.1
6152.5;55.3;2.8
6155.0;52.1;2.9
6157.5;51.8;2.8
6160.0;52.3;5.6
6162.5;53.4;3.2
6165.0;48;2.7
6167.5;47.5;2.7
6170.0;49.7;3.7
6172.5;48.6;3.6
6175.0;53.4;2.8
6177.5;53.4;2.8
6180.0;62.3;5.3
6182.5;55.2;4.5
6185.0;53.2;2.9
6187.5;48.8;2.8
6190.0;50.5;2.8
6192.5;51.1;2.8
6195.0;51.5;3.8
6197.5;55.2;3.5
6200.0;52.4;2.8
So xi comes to 6062.5 AA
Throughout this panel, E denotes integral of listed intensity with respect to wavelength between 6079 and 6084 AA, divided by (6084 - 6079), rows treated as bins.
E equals 56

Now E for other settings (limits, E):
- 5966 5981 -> 56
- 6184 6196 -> 51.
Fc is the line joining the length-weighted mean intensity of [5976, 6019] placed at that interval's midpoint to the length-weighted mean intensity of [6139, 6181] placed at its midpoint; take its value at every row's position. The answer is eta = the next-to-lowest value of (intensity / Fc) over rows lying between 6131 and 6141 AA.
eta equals 0.956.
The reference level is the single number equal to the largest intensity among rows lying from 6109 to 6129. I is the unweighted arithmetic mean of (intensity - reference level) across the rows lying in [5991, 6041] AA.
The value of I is -3.4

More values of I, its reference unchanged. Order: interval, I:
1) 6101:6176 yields -4.9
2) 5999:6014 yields -4.3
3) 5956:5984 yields -3.2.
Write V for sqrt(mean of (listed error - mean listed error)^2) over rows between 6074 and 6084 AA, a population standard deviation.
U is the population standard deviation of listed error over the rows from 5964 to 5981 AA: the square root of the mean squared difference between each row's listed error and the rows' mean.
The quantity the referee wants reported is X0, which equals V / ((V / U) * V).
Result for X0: 1.2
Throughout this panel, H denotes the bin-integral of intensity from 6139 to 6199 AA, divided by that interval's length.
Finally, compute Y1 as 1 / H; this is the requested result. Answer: 0.0190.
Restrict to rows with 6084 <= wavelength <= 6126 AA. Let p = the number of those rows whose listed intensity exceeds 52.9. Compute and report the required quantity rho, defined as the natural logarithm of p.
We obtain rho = 2.64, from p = 14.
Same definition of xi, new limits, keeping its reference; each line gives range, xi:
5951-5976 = 5962.5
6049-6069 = 6062.5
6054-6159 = 6062.5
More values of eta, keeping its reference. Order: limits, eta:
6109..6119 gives 1.080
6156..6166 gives 0.982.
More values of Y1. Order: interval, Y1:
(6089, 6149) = 0.0183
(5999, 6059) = 0.0182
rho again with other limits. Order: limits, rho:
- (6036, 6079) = 2.20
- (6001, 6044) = 2.56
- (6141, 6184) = 2.20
